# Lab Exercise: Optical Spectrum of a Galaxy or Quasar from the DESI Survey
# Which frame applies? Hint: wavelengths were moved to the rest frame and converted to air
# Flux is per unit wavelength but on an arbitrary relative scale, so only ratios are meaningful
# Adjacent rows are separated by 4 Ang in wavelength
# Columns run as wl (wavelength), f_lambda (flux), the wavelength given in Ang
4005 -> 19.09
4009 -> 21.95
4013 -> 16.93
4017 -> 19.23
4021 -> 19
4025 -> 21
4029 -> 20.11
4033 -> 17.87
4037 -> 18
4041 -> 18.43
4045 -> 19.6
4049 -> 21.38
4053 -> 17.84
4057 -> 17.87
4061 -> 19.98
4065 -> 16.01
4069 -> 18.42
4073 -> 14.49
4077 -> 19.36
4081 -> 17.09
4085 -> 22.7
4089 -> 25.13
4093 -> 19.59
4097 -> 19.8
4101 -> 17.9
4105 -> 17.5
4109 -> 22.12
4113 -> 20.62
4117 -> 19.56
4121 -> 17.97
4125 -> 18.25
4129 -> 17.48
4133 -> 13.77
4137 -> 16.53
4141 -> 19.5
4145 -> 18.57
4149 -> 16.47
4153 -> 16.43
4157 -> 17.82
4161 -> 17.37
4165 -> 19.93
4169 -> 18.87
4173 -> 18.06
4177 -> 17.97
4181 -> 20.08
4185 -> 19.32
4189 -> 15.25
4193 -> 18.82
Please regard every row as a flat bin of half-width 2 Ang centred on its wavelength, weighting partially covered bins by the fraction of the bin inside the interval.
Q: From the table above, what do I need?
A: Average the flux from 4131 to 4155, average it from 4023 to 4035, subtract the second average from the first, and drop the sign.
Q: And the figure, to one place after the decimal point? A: 2.8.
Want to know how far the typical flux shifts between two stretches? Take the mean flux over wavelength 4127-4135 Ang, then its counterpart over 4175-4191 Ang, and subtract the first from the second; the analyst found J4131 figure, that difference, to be 2.5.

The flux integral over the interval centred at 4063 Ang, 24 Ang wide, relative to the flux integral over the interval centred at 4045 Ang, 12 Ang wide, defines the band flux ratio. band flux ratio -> 1.8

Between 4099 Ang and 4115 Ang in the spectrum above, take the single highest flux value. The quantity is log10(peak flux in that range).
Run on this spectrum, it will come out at 1.345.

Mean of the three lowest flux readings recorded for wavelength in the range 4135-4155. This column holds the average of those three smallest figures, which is 16.5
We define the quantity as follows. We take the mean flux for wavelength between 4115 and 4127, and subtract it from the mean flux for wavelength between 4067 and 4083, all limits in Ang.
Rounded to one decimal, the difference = -1.3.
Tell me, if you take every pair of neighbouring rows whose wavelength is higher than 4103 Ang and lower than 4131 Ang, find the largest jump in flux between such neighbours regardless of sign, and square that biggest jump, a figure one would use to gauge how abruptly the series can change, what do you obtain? 21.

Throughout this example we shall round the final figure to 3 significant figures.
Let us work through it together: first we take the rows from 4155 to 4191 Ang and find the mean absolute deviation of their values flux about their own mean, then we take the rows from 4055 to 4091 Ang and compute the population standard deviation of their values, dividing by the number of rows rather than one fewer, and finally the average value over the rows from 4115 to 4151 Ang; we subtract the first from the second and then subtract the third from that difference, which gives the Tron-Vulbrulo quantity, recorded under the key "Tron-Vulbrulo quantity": -15.6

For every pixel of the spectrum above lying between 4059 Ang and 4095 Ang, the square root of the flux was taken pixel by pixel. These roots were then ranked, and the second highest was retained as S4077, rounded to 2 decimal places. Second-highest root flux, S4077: 4.76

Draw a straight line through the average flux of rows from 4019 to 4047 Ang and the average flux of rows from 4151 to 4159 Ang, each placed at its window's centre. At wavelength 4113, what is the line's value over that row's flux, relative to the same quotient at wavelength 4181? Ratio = 1.04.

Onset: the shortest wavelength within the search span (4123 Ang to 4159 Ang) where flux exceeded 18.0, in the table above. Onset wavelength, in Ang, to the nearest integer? 4125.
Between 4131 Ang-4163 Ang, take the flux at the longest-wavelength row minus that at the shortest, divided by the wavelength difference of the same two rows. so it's 0.13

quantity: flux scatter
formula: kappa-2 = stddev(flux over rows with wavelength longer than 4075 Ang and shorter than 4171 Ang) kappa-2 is 2.3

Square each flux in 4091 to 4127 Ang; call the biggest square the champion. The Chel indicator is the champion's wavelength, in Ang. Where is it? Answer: 4109 Ang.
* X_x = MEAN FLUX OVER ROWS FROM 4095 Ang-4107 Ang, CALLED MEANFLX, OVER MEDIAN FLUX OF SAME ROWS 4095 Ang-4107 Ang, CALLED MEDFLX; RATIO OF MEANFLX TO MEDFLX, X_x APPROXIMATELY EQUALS 1.03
